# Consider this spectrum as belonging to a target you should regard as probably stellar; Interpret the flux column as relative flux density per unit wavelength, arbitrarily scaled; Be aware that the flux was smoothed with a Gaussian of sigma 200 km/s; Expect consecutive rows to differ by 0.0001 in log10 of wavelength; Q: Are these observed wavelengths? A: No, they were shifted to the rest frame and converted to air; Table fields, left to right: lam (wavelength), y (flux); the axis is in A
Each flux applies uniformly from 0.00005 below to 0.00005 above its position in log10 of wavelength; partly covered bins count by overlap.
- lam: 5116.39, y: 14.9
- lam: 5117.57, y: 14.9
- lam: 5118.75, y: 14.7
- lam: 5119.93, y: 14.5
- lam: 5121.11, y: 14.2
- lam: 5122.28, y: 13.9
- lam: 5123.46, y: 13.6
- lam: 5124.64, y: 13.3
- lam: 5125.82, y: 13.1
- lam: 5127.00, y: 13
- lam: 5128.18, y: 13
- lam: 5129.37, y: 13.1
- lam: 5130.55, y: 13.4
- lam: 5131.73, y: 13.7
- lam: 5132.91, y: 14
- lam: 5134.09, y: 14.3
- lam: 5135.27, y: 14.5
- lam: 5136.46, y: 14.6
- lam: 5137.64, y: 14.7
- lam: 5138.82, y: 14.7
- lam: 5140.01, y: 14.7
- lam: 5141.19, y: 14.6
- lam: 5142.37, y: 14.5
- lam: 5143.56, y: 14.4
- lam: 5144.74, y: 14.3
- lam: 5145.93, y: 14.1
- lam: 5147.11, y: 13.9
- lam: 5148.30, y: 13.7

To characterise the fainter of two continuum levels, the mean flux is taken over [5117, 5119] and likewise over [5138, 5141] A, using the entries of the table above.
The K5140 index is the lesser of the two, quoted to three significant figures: 14.7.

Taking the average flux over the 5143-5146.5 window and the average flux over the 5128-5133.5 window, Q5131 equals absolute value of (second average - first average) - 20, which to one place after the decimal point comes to -19.2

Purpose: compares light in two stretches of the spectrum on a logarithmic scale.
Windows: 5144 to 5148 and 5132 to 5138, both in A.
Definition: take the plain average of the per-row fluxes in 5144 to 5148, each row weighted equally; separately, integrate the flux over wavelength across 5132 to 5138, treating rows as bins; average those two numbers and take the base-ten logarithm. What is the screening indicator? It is 1.70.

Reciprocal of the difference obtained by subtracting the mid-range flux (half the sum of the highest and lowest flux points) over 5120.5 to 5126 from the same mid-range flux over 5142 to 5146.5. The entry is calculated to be 1.5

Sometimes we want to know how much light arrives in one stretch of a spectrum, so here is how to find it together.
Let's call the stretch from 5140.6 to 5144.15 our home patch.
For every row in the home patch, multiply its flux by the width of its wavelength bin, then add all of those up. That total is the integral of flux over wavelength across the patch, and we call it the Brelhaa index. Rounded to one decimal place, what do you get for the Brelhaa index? 51.5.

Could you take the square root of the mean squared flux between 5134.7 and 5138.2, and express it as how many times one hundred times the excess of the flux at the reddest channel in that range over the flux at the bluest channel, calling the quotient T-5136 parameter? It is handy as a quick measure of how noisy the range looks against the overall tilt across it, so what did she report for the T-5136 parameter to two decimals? 0.73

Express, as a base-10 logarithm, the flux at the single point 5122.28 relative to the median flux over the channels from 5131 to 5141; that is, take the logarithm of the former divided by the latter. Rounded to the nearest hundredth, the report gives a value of -0.02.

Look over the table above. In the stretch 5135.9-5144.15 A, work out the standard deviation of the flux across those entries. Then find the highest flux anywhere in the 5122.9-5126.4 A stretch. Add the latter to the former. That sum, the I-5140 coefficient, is 13.7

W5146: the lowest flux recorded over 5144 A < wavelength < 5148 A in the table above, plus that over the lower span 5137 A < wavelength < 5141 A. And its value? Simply 28.6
